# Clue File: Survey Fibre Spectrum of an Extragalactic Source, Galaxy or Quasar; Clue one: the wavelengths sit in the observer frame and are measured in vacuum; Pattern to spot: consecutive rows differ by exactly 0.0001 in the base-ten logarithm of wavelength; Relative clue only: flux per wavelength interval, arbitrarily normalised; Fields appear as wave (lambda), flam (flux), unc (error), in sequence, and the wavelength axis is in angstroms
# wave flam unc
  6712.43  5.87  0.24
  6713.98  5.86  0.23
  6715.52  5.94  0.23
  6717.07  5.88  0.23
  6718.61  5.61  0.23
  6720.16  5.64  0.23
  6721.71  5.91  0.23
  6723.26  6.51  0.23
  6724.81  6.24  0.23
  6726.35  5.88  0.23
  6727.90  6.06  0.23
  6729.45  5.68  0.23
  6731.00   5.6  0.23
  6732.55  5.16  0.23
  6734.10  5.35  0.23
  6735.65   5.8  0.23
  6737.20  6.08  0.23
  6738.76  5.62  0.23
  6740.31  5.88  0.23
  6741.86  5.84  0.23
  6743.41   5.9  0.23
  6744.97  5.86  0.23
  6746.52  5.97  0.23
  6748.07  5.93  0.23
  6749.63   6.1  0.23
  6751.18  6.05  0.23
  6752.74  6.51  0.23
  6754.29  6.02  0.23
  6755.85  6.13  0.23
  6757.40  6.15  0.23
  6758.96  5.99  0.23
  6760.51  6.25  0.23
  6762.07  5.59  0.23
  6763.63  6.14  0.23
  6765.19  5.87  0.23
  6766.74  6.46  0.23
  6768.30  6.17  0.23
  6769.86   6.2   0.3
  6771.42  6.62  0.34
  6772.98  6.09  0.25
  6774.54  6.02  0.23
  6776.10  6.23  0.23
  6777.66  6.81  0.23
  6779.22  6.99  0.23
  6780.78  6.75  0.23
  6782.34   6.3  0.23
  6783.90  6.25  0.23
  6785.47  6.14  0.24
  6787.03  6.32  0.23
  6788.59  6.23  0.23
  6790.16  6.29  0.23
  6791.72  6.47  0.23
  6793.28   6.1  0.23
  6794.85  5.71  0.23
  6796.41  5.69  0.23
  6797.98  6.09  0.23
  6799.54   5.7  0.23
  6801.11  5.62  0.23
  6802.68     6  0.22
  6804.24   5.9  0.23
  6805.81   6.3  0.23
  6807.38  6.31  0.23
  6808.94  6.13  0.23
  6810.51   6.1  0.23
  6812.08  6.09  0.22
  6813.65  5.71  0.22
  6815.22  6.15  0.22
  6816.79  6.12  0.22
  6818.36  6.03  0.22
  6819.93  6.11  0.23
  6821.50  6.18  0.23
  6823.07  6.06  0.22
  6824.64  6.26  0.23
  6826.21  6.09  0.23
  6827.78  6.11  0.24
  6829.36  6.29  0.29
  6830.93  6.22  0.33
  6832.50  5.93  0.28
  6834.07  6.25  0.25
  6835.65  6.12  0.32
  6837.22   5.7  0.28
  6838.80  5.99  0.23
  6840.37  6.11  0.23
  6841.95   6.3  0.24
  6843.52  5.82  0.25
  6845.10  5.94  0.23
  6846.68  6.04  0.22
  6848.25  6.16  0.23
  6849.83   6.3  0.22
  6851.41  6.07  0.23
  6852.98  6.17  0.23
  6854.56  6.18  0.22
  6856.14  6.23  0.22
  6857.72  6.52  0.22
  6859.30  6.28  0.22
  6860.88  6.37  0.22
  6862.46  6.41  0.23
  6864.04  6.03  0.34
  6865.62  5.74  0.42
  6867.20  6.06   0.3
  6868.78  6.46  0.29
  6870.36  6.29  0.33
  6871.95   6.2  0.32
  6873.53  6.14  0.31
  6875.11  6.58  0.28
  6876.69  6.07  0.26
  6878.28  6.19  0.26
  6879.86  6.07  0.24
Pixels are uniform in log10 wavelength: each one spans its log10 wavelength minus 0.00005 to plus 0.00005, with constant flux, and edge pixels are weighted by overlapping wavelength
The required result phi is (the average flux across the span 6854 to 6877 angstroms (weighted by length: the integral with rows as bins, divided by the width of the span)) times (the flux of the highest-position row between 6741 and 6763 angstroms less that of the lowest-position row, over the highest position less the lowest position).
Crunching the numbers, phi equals -0.08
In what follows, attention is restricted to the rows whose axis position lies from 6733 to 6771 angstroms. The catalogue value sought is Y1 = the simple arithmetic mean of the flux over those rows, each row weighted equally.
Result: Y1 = 5.99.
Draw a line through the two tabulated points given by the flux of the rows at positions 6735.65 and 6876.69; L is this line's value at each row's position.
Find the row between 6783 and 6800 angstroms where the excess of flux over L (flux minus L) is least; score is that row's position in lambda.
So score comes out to 6796.41 angstroms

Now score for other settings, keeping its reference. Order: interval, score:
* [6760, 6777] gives 6762.07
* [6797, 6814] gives 6801.11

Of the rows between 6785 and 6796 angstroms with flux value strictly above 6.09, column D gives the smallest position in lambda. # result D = 6785.47 angstroms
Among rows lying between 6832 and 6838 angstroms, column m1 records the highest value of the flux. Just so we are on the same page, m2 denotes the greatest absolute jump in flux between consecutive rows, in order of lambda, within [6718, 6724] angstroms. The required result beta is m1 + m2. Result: 6.85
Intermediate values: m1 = 6.25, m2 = 0.6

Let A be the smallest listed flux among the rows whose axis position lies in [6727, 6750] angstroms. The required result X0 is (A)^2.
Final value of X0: 26.6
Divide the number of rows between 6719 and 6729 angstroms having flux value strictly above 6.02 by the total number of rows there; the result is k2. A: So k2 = 0.5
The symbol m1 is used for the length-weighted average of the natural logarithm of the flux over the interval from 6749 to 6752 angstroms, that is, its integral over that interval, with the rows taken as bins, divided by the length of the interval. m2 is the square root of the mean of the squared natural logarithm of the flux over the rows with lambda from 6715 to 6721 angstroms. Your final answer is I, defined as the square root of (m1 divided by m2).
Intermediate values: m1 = 1.80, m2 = 1.752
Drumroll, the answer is 1.015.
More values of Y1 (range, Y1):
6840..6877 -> 6.19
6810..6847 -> 6.07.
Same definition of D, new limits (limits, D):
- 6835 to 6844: 6835.65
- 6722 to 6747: 6723.26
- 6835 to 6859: 6835.65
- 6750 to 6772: 6752.74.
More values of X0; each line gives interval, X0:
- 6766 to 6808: 31.6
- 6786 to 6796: 32.6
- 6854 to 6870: 32.9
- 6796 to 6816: 31.6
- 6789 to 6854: 31.6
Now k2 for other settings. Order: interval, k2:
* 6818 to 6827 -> 1.0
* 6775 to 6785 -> 1.0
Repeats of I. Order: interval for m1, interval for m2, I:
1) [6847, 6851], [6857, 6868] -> 1.000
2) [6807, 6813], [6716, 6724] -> 1.011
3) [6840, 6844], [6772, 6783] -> 0.985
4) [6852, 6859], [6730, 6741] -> 1.030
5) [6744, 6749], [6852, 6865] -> 0.984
